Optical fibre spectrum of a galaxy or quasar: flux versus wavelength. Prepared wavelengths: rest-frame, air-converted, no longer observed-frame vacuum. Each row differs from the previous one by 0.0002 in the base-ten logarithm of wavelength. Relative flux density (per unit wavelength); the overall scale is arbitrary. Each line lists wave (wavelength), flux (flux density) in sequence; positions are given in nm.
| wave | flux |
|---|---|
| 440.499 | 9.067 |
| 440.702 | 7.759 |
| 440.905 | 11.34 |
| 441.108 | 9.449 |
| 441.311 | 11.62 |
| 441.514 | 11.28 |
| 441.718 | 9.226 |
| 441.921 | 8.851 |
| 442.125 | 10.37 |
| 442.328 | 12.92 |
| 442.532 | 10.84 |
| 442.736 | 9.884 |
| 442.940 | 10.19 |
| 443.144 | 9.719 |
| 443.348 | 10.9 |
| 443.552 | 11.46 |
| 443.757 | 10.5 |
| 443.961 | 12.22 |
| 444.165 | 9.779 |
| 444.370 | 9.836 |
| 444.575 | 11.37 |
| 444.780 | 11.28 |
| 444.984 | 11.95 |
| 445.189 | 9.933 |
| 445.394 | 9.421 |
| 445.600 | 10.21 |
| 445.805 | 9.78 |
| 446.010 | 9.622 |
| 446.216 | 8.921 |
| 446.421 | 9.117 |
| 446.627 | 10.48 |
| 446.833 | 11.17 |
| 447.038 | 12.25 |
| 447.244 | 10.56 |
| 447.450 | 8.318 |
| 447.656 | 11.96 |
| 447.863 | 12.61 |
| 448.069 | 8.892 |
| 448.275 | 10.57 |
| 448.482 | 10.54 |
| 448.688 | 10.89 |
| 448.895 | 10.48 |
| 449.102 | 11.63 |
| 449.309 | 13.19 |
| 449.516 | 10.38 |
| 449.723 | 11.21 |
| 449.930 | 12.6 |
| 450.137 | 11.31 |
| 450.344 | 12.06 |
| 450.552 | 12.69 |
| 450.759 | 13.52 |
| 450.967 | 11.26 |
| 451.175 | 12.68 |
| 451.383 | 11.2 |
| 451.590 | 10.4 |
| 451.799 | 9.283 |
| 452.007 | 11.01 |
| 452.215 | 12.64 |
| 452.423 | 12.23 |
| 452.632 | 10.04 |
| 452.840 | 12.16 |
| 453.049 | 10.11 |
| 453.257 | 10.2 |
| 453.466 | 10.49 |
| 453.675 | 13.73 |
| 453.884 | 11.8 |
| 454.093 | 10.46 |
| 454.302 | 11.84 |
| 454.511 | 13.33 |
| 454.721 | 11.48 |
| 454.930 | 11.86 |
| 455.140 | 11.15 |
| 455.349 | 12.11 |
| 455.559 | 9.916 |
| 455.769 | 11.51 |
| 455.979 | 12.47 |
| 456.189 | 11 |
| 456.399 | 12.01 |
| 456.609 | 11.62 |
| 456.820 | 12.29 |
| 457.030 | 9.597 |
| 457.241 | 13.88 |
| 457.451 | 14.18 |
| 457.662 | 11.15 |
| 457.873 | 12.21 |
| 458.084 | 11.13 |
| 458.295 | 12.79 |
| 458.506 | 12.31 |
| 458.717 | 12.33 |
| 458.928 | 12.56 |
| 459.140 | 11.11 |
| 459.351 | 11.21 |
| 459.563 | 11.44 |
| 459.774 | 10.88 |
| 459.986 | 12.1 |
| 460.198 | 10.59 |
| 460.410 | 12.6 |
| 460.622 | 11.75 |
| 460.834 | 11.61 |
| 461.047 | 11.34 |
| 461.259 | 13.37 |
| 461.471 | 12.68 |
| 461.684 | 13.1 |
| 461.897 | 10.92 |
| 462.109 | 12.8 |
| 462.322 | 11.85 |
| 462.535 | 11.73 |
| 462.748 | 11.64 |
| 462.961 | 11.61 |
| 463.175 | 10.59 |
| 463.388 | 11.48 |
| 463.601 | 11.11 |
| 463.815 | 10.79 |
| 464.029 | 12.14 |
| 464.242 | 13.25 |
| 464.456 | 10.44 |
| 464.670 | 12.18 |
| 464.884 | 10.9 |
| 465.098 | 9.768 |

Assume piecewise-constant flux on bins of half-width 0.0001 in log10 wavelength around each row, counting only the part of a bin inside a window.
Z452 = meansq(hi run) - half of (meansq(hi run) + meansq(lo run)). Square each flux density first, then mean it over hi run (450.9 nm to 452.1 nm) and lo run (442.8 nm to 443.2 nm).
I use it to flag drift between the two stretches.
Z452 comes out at 11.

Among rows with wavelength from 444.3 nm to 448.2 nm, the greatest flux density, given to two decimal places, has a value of 12.61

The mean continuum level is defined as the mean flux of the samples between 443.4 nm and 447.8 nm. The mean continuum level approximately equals 10.5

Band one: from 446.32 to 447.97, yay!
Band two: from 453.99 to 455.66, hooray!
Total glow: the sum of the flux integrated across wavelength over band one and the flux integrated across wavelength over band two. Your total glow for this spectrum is 37.1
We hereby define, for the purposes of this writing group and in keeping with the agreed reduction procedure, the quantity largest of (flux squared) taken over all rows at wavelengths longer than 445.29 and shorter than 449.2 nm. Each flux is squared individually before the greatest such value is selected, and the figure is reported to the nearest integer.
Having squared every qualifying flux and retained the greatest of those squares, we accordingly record 159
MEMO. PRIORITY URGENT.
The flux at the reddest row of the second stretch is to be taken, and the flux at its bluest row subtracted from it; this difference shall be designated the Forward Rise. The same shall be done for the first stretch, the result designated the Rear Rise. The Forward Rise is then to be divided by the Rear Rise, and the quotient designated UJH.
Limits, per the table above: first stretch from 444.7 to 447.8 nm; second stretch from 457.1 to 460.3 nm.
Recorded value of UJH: -4.8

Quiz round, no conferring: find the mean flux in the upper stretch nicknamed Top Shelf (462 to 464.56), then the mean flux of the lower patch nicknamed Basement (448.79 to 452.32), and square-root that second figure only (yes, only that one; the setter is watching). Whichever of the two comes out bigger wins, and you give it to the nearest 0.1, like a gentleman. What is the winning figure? 11.6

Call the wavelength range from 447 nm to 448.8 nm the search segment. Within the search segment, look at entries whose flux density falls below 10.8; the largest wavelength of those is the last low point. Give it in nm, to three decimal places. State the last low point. 448.482 nm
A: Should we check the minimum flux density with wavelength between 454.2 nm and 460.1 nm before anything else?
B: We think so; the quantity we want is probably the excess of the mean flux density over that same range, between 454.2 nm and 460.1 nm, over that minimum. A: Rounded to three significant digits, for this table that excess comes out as 2.24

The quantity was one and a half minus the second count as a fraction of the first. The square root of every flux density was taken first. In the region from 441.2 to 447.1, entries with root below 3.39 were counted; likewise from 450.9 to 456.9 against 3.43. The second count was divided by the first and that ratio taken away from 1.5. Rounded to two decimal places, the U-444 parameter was 0.83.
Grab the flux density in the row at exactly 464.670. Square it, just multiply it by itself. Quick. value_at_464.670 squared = 148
